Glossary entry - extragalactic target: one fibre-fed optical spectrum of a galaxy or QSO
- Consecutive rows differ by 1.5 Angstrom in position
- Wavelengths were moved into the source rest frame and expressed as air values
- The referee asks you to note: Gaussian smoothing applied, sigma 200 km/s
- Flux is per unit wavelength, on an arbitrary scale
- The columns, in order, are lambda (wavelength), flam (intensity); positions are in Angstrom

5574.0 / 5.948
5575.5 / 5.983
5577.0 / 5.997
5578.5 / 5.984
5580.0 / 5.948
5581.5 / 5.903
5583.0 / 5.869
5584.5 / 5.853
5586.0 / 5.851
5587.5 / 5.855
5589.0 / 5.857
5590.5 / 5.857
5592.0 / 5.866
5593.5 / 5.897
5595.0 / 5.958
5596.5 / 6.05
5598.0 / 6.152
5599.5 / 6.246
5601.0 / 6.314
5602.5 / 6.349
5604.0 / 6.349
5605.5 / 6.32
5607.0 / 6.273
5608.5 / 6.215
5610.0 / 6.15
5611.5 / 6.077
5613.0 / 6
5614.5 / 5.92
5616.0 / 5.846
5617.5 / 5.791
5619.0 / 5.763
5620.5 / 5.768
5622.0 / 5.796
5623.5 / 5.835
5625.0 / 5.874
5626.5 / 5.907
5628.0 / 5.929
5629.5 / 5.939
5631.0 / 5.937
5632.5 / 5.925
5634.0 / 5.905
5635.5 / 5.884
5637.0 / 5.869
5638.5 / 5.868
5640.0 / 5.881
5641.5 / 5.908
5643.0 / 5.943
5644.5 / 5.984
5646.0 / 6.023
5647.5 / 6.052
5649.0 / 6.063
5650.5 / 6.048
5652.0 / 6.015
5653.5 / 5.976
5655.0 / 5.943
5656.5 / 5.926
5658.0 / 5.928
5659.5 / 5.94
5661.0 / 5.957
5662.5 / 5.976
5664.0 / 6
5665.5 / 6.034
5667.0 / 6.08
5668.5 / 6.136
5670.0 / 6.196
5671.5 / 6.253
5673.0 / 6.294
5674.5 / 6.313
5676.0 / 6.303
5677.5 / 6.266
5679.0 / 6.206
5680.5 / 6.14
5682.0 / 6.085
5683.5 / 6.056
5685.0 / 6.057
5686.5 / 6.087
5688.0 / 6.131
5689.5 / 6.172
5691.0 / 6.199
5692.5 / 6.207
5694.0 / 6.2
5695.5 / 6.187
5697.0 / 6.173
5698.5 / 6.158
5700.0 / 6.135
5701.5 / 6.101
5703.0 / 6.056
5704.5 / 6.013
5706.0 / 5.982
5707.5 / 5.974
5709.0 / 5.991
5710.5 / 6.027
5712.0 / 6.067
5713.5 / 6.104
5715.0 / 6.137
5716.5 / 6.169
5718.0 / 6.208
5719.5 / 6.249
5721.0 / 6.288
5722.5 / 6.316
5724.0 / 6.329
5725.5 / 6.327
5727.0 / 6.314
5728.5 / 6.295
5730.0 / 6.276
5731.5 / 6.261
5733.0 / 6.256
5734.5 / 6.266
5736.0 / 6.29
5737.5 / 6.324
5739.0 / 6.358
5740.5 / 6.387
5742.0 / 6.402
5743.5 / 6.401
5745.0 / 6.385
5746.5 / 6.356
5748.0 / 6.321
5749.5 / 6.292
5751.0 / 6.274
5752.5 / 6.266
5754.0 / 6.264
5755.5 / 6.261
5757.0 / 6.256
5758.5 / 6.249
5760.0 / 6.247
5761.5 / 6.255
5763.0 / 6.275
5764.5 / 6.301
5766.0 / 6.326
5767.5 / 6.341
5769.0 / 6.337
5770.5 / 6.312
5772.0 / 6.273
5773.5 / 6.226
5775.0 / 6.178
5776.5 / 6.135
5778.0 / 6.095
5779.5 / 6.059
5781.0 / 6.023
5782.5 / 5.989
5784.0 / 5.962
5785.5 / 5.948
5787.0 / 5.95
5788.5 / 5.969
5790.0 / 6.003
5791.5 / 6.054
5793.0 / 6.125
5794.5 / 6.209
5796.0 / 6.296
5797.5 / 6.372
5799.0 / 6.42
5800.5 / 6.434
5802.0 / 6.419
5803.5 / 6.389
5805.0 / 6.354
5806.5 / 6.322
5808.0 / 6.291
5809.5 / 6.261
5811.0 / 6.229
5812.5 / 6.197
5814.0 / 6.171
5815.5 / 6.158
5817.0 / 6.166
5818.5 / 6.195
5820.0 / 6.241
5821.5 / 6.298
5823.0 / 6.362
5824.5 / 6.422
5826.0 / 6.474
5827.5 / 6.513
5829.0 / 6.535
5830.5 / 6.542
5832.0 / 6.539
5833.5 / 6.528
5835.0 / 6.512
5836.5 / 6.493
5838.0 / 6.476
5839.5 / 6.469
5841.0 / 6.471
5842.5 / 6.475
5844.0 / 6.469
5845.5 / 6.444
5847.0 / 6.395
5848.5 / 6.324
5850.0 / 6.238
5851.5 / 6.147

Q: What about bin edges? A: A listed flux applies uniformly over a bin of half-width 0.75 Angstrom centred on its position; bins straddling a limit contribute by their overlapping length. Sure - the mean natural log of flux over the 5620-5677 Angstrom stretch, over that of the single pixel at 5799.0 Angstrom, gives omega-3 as 0.96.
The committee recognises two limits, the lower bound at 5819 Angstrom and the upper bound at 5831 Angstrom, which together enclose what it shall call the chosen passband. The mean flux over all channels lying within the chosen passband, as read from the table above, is 6.4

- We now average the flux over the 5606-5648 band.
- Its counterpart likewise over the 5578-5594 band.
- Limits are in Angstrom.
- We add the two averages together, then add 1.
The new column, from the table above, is 12.8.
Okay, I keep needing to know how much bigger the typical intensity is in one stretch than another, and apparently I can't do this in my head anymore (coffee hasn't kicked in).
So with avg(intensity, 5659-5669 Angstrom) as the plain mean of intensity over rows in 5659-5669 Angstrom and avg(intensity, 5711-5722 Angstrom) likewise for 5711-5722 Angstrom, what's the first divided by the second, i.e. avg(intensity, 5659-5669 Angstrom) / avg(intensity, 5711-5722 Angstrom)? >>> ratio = 0.97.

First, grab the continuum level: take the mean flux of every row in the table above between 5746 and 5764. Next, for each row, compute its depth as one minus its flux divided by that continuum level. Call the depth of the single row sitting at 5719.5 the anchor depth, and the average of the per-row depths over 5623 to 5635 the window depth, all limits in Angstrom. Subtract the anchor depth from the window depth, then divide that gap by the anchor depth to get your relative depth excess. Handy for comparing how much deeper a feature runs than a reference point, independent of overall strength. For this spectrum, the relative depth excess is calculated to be 13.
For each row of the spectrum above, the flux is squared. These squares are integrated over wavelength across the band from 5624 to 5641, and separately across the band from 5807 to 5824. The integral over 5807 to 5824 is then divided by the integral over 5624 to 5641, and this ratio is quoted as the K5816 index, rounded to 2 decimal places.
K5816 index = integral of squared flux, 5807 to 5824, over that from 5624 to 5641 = 1.12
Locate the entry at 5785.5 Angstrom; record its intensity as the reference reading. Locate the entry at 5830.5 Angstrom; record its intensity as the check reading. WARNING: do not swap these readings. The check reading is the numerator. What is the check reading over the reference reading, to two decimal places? 1.10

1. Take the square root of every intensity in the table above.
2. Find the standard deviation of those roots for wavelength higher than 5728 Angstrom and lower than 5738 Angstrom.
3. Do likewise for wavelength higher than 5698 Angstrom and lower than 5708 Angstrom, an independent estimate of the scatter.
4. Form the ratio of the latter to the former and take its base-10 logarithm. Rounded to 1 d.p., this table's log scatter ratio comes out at 0.5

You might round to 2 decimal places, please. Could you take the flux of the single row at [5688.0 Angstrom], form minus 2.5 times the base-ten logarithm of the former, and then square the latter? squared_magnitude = 3.88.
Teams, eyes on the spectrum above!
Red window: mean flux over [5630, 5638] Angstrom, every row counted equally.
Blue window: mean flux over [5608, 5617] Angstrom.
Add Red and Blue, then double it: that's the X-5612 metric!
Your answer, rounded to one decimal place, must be 23.9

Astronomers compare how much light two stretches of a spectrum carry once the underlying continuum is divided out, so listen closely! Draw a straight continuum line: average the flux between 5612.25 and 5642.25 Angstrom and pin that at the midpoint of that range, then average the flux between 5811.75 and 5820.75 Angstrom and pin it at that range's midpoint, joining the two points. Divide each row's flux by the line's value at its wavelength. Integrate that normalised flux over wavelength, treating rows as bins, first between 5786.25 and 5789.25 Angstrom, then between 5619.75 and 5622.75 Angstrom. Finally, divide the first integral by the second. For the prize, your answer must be 0.98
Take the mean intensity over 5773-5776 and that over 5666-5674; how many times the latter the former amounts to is 1.00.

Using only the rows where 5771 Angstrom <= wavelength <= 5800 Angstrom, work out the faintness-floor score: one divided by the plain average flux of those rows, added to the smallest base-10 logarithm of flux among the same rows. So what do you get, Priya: 0.938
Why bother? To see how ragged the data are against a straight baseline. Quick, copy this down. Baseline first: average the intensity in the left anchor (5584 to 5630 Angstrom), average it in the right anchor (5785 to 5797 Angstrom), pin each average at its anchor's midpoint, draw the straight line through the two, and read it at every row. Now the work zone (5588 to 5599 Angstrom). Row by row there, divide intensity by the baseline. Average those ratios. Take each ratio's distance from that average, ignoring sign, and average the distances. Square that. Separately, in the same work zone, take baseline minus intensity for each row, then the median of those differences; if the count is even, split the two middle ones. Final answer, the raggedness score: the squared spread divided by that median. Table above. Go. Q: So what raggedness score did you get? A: 0.0024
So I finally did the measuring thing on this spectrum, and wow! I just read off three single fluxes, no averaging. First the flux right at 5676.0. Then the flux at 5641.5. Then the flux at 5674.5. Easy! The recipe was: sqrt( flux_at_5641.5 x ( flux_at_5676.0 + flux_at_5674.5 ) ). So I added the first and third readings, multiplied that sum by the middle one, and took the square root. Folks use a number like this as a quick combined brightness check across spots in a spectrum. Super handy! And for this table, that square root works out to 8.63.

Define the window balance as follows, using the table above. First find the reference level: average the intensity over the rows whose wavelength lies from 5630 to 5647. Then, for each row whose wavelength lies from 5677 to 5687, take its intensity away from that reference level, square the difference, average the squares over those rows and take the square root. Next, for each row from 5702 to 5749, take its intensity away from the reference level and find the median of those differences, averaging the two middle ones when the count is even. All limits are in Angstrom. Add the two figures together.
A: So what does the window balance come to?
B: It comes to -0.13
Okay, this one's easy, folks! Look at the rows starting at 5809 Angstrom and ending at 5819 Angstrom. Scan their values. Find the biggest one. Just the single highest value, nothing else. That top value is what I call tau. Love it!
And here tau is 6.261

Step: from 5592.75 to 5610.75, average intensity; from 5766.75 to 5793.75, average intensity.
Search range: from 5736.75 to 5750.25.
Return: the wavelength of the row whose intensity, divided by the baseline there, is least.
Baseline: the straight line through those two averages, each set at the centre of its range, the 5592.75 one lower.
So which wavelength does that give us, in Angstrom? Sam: 5749.5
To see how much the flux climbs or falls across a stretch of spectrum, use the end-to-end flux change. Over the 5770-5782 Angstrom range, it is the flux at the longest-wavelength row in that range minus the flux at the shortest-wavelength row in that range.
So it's -0.29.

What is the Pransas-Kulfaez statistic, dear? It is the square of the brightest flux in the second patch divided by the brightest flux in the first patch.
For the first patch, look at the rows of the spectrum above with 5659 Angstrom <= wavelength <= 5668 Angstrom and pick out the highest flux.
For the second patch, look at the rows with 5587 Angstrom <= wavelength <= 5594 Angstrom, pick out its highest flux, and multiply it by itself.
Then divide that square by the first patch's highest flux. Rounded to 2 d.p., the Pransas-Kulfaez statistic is 5.72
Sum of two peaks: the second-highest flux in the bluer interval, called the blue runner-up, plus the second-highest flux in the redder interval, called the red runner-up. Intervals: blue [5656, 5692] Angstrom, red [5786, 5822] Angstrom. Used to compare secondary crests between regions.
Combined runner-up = 12.7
